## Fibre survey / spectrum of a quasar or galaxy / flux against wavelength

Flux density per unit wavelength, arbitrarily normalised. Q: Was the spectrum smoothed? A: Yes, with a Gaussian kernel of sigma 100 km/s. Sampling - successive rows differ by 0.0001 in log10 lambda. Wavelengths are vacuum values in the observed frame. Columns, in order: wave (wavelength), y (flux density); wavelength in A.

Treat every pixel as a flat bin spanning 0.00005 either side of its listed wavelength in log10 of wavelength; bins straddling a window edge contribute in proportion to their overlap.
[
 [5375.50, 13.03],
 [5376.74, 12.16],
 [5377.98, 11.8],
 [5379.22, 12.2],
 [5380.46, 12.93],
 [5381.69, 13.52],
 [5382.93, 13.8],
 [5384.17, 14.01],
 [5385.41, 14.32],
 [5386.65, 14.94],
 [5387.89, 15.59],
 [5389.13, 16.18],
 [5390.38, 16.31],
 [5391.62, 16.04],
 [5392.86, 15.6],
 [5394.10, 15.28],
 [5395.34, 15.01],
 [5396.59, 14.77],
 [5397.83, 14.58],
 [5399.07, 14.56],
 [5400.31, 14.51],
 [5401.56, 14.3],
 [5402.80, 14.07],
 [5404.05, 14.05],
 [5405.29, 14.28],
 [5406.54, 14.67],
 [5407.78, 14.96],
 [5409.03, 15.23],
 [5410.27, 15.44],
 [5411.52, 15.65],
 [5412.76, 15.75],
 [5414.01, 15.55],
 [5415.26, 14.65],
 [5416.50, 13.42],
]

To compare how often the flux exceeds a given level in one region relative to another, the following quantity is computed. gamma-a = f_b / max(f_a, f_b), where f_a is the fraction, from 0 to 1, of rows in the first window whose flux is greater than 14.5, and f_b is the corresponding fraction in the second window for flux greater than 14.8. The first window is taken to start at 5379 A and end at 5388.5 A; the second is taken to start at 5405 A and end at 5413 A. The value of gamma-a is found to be 1.0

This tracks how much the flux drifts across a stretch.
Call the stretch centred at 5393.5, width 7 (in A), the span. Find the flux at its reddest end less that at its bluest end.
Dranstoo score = -1.5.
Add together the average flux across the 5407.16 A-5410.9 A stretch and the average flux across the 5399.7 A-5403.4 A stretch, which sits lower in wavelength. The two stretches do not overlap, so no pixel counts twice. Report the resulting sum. 29.5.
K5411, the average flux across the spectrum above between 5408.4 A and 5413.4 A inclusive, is 15.5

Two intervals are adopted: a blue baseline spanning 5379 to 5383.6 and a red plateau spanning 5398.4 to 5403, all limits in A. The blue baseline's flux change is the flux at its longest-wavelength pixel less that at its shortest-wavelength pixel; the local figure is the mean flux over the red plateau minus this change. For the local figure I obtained 12.8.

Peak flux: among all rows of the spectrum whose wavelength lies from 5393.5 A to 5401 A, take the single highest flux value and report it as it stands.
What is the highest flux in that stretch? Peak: 15.28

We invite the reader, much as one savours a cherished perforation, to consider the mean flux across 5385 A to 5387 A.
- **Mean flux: 14.6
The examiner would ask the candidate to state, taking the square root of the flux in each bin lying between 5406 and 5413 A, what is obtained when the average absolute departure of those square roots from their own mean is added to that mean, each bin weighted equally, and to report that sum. 3.95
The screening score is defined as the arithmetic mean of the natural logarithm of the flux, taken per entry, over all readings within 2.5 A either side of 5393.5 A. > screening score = 2.74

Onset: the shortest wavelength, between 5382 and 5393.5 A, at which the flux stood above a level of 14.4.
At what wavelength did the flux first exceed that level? 5386.65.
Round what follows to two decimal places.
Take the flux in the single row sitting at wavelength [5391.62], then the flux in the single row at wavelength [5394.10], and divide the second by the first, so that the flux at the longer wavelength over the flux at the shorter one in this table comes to 0.95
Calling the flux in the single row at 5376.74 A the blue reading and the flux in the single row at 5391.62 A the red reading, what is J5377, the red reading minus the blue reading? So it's 3.9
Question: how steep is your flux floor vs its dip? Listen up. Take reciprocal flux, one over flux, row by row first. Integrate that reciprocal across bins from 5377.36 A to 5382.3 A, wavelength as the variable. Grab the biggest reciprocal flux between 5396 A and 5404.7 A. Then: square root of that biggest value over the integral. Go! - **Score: 0.425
